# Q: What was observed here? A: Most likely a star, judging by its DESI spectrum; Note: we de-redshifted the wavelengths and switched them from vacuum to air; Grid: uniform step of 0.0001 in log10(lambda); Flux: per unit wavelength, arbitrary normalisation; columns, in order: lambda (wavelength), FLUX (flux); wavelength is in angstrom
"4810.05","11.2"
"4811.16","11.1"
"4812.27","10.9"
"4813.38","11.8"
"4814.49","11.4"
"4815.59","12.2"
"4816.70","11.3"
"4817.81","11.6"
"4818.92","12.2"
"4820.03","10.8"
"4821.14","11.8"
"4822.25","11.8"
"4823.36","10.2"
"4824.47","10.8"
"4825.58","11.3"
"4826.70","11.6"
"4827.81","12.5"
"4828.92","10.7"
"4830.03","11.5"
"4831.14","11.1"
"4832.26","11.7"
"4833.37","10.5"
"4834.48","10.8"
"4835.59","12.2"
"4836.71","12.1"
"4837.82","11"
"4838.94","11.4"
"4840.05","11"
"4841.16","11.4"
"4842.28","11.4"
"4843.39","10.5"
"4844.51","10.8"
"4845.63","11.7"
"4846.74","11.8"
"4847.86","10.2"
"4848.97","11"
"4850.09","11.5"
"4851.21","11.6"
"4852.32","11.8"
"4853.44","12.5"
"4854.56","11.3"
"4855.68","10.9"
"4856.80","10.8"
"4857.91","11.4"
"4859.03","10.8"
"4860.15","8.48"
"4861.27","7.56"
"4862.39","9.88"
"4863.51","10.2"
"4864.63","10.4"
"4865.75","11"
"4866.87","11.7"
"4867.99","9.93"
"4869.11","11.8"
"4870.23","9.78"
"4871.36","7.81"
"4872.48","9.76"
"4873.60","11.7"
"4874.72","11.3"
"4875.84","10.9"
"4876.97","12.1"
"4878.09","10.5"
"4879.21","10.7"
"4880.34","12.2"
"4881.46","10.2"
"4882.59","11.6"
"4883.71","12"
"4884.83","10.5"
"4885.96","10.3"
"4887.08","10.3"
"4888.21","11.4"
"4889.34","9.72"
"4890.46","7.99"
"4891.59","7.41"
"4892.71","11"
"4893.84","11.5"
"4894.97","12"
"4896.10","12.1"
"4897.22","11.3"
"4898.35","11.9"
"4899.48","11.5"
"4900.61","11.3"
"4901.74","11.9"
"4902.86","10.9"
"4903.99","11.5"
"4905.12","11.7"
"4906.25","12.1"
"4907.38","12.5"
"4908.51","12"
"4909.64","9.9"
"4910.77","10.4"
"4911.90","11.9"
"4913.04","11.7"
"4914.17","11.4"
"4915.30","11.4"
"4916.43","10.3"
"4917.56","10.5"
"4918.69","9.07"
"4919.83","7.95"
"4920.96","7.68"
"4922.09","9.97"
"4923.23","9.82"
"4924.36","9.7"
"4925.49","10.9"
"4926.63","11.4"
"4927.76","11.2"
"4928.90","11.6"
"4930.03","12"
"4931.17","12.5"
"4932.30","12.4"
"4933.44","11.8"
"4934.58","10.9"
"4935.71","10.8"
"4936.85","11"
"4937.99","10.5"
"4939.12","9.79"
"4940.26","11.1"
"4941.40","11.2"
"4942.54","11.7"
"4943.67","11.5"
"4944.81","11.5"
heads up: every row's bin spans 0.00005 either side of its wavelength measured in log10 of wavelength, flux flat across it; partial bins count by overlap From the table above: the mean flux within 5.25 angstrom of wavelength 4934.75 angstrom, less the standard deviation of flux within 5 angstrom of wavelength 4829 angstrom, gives 10.7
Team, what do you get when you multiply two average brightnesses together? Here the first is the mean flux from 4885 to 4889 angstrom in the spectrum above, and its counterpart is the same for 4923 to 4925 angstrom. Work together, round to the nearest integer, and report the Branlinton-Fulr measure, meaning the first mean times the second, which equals 104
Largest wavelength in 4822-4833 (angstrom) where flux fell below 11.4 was 4831.14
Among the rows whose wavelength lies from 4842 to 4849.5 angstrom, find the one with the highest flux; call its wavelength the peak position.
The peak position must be 4846.74 angstrom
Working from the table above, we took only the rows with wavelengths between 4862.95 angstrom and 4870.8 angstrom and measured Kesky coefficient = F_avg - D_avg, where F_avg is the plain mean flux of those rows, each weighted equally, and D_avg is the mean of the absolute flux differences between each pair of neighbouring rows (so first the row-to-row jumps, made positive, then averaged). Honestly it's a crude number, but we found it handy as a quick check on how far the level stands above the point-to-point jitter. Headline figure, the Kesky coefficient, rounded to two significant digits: 9.5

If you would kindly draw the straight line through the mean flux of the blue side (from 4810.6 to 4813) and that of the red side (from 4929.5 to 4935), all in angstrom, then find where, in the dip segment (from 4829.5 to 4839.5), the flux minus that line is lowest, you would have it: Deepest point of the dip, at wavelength 4833.37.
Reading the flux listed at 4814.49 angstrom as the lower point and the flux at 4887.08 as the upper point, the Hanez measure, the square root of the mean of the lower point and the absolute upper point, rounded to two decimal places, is 3.29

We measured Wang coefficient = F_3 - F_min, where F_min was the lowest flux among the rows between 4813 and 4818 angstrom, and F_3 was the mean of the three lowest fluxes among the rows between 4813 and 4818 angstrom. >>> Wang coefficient 0.13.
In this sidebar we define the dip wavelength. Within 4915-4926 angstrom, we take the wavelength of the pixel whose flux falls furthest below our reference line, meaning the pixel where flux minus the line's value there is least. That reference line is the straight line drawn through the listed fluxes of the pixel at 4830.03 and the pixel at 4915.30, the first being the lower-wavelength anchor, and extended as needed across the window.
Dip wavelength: 4920.96 angstrom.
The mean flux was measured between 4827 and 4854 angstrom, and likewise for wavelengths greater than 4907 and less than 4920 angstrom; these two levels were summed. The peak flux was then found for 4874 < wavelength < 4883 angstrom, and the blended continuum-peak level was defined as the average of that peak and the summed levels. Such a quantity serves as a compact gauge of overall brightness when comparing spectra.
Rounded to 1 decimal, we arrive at 17.2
